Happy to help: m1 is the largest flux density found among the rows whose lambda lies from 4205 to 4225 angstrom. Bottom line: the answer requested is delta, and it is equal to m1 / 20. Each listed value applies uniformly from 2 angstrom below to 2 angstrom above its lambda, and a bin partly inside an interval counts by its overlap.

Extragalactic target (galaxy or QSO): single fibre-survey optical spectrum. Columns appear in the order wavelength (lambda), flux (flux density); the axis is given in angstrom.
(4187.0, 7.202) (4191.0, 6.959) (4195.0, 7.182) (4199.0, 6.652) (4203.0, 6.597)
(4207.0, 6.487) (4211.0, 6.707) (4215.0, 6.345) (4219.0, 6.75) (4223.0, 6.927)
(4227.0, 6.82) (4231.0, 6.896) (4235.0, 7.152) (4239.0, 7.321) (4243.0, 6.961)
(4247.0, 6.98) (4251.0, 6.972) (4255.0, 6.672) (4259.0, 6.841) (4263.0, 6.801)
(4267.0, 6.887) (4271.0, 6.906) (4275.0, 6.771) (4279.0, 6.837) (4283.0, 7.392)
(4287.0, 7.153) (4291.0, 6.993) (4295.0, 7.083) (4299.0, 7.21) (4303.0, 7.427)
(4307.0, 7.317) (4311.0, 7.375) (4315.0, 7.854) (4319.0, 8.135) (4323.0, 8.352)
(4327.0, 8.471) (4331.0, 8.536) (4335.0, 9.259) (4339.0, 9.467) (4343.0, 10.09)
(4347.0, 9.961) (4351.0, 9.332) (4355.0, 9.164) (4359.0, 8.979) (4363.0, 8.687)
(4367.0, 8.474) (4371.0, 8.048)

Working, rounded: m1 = 6.927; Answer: 0.346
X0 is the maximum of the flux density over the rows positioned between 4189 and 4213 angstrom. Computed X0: 7.182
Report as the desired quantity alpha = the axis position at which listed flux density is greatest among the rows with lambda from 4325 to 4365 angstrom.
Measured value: 4343.0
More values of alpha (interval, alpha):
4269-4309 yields 4303.0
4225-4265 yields 4239.0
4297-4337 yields 4335.0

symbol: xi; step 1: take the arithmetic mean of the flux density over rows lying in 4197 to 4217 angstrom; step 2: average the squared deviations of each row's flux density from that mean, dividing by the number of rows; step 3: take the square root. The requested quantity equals 0.13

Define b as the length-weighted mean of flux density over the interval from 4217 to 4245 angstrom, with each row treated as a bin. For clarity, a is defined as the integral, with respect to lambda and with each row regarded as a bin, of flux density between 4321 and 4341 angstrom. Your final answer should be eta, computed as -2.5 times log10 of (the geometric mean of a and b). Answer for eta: -3.86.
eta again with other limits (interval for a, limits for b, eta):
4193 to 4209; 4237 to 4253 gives -3.60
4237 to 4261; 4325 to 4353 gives -3.99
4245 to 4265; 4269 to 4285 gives -3.73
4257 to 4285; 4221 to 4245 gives -3.92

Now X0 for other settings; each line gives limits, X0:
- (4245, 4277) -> 6.98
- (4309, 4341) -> 9.467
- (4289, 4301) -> 7.21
